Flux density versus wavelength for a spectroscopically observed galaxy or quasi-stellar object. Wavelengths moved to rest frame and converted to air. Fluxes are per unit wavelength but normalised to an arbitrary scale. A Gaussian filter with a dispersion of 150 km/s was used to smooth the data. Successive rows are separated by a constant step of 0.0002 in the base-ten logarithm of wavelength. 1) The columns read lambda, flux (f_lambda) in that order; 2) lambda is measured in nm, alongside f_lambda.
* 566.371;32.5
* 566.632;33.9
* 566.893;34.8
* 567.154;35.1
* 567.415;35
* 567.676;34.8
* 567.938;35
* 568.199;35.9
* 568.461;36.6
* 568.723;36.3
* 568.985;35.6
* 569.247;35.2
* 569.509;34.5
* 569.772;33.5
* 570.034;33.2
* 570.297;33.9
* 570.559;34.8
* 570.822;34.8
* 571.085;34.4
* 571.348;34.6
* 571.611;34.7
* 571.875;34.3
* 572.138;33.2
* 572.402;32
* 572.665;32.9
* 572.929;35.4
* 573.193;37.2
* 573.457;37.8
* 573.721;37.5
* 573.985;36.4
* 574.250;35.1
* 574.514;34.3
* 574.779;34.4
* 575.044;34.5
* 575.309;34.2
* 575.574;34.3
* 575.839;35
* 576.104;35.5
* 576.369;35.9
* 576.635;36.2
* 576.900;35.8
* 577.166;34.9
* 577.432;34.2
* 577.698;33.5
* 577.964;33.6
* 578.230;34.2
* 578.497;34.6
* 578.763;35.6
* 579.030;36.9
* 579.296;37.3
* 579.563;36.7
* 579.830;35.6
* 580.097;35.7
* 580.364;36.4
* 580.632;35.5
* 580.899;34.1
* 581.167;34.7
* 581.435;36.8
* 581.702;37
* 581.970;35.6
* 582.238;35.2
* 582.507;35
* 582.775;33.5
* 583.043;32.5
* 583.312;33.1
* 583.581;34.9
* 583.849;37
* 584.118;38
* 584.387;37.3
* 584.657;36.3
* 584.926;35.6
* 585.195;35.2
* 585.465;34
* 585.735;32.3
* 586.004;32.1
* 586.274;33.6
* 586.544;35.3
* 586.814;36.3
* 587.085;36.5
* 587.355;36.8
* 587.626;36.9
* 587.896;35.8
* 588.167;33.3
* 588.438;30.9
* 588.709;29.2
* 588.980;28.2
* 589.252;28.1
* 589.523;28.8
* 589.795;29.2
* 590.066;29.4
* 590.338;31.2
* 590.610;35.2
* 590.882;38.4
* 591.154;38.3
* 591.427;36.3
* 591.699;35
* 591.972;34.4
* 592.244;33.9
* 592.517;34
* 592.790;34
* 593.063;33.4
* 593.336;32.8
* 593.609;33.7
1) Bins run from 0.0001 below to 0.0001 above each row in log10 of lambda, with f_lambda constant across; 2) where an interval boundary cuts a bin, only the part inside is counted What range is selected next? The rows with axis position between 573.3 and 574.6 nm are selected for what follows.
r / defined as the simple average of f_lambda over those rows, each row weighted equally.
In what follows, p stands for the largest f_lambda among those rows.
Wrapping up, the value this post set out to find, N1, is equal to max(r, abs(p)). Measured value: 37.8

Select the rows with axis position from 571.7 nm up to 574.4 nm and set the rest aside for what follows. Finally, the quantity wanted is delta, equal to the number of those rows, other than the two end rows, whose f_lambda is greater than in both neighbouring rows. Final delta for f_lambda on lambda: 1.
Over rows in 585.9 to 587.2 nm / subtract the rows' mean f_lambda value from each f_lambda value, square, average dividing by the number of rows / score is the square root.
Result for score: 1.7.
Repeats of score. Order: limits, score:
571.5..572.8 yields 1.0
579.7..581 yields 0.7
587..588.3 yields 1.3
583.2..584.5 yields 1.8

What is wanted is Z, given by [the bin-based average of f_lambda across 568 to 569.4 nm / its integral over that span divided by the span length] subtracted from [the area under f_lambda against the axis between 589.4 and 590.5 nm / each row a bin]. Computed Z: -3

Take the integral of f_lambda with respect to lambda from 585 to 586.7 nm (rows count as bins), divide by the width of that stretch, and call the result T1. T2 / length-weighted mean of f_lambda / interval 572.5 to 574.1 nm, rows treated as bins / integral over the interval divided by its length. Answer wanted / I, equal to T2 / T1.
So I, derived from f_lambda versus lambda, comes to 1.067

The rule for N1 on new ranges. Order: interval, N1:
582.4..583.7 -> 35.0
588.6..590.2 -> 29.4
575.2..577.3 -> 36.2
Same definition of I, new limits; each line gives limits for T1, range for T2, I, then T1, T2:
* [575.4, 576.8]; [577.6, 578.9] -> 0.970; 35.4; 34.3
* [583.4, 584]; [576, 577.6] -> 0.988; 35.8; 35.4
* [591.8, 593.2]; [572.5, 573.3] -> 1.030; 34.0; 35.0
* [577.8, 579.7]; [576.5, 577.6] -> 0.991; 35.5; 35.2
